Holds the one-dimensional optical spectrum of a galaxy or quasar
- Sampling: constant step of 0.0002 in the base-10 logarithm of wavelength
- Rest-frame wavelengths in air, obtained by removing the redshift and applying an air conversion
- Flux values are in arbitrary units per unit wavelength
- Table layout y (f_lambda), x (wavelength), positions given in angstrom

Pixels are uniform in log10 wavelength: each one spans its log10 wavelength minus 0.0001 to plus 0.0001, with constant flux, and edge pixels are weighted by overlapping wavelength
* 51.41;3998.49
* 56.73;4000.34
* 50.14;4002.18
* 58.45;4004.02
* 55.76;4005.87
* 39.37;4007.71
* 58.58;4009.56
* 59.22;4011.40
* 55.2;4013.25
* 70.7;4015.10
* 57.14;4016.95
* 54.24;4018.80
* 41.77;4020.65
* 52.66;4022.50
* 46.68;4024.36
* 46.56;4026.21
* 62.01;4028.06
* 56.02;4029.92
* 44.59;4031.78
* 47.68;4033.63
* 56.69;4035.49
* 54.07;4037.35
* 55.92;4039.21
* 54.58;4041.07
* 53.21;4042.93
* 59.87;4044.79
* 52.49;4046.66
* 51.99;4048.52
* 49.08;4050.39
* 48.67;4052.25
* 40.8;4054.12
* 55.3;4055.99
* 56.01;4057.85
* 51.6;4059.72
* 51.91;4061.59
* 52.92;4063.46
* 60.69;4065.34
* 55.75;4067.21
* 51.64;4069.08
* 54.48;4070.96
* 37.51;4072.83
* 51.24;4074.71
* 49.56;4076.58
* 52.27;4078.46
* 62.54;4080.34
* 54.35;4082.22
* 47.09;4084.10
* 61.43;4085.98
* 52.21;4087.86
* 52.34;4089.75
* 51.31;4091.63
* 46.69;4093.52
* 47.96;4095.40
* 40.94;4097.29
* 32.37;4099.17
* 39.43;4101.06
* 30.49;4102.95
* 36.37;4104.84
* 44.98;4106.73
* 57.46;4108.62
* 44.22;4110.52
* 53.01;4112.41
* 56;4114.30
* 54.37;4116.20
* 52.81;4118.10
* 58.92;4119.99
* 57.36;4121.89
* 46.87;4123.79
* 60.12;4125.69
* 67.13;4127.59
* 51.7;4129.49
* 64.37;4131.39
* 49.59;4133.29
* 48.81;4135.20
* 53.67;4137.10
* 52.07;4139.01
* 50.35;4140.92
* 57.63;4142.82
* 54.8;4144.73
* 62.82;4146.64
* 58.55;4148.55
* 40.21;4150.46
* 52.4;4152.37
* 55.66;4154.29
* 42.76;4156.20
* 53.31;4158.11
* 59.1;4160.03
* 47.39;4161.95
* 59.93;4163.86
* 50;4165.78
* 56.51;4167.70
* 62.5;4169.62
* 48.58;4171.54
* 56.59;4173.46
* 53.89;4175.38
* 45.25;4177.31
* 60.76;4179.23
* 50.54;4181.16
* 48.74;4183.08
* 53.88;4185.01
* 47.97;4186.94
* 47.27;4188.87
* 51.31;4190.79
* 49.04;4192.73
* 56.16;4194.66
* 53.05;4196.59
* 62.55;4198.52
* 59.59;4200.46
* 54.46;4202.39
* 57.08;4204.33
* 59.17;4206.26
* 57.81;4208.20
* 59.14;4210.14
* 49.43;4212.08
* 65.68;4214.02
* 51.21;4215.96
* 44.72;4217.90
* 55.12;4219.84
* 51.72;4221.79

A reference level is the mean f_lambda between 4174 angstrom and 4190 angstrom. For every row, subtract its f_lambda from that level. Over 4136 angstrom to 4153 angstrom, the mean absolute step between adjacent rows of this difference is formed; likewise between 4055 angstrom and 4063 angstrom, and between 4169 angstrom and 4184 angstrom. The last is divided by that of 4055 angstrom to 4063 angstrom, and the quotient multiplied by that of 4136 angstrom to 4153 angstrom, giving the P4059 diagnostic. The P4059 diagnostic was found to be 34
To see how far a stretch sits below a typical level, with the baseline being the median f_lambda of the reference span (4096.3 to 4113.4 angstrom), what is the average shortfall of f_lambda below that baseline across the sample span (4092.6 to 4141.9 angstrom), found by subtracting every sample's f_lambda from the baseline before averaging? -9.0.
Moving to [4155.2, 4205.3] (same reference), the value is -12.5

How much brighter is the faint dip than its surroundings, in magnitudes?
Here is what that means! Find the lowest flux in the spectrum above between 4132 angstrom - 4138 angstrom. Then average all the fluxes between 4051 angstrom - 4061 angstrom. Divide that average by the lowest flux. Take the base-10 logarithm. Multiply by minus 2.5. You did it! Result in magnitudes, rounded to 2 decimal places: -0.04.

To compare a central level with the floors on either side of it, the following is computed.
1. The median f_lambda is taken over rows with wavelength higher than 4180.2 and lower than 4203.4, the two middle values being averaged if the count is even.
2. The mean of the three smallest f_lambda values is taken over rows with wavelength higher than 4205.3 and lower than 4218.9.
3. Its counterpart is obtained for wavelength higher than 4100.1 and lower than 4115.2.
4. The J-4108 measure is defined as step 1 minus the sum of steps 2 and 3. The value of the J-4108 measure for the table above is -32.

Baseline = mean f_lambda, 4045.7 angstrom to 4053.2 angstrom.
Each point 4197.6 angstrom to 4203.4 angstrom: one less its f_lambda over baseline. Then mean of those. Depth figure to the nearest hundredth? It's -0.16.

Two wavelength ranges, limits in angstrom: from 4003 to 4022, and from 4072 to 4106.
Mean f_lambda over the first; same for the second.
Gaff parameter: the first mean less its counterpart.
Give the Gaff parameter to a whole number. 8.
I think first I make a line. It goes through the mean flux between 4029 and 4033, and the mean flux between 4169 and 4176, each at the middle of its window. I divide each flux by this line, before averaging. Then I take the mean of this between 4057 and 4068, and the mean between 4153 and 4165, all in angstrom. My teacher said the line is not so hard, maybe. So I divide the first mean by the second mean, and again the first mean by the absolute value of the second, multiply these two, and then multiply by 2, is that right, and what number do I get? 2.43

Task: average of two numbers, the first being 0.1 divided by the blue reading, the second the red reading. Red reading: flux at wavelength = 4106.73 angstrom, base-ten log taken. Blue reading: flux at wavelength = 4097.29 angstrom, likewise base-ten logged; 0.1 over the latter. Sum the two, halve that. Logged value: 0.858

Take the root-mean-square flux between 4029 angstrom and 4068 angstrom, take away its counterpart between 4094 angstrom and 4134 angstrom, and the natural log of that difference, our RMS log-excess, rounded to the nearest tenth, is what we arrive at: 0.8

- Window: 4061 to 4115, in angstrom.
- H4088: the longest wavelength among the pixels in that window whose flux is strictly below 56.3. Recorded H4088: 4114.30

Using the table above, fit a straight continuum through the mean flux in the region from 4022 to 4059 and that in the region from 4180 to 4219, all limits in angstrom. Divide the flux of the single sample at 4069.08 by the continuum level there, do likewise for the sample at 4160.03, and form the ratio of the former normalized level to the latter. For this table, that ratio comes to 0.89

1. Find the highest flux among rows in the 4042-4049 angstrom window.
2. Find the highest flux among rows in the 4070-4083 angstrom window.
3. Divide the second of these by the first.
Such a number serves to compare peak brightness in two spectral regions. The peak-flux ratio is 1.045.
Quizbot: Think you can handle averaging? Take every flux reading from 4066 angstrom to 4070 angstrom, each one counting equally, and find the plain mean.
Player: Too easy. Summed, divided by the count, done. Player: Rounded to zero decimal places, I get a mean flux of 54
